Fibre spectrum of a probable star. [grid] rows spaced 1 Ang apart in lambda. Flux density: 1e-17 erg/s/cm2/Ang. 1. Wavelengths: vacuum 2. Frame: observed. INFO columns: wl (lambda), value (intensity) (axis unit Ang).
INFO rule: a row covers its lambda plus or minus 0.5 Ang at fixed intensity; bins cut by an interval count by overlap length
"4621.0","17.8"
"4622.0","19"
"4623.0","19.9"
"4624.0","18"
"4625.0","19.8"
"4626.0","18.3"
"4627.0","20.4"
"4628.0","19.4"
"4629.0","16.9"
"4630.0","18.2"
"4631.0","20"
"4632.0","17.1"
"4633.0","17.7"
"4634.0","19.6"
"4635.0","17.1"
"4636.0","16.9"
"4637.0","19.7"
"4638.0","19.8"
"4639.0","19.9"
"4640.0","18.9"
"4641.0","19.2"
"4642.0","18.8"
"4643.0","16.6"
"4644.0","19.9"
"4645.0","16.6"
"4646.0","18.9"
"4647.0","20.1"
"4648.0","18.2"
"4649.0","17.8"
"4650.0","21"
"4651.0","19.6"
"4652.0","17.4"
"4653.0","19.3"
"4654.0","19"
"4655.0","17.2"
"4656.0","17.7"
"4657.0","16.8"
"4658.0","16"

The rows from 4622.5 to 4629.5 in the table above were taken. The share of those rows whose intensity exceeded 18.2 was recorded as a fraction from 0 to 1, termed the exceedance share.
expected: 0.7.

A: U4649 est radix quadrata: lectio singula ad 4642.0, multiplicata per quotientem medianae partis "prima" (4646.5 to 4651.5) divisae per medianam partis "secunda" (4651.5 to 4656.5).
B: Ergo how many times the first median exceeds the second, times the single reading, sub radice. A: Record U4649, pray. 4.56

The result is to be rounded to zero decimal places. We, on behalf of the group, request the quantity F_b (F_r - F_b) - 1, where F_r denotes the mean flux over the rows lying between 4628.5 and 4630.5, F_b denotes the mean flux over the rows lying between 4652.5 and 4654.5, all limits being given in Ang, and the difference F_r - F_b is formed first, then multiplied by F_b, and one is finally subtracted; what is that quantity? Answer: -32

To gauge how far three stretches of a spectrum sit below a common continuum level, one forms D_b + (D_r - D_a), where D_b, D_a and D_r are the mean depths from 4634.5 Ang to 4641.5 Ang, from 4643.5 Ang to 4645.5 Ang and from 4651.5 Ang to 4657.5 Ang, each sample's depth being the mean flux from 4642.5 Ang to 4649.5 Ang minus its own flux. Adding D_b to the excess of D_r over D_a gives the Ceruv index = -0.14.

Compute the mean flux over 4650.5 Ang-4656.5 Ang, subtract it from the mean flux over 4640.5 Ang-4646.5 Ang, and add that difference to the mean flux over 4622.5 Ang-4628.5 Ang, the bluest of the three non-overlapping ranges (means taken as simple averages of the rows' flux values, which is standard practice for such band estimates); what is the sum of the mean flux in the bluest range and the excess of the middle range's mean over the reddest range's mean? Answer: 19.3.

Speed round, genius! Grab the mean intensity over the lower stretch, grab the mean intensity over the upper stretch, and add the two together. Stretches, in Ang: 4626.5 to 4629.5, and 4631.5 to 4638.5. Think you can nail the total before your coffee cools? 37.2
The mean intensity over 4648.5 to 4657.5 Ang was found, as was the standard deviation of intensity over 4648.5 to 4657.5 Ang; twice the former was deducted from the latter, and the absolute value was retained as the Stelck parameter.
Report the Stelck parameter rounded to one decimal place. 35.5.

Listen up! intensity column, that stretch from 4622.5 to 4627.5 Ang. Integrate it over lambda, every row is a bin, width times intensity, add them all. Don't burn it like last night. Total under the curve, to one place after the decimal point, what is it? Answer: 96.4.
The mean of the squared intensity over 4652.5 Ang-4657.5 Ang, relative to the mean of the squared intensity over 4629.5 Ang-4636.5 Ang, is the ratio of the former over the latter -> 0.99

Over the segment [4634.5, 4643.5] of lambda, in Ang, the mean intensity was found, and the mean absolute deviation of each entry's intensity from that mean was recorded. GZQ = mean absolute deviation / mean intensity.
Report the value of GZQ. 0.060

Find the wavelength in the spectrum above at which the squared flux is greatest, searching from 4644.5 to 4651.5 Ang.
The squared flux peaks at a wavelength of 4650.0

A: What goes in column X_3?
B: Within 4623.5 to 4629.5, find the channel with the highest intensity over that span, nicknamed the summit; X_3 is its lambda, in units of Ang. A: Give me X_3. 4627.0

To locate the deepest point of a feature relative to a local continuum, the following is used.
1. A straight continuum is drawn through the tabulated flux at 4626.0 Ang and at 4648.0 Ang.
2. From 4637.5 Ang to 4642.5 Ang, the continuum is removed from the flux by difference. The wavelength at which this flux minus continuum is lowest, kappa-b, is 4642.0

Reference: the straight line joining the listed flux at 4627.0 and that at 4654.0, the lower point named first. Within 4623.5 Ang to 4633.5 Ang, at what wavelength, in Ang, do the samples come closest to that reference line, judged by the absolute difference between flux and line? 4627.0 Ang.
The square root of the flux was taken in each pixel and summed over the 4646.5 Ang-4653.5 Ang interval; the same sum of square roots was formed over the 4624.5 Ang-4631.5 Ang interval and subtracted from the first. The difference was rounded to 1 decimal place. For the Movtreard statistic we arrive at 0.0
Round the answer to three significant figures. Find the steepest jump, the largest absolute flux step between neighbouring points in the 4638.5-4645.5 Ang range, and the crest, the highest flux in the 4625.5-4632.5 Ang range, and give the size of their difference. 17.1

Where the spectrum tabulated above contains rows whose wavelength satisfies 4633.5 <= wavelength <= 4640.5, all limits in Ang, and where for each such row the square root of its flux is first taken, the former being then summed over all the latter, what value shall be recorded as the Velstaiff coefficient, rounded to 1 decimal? 30.4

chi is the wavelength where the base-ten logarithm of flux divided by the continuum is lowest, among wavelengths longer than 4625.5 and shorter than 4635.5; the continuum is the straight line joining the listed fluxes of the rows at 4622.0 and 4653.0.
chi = 4629.0 Ang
